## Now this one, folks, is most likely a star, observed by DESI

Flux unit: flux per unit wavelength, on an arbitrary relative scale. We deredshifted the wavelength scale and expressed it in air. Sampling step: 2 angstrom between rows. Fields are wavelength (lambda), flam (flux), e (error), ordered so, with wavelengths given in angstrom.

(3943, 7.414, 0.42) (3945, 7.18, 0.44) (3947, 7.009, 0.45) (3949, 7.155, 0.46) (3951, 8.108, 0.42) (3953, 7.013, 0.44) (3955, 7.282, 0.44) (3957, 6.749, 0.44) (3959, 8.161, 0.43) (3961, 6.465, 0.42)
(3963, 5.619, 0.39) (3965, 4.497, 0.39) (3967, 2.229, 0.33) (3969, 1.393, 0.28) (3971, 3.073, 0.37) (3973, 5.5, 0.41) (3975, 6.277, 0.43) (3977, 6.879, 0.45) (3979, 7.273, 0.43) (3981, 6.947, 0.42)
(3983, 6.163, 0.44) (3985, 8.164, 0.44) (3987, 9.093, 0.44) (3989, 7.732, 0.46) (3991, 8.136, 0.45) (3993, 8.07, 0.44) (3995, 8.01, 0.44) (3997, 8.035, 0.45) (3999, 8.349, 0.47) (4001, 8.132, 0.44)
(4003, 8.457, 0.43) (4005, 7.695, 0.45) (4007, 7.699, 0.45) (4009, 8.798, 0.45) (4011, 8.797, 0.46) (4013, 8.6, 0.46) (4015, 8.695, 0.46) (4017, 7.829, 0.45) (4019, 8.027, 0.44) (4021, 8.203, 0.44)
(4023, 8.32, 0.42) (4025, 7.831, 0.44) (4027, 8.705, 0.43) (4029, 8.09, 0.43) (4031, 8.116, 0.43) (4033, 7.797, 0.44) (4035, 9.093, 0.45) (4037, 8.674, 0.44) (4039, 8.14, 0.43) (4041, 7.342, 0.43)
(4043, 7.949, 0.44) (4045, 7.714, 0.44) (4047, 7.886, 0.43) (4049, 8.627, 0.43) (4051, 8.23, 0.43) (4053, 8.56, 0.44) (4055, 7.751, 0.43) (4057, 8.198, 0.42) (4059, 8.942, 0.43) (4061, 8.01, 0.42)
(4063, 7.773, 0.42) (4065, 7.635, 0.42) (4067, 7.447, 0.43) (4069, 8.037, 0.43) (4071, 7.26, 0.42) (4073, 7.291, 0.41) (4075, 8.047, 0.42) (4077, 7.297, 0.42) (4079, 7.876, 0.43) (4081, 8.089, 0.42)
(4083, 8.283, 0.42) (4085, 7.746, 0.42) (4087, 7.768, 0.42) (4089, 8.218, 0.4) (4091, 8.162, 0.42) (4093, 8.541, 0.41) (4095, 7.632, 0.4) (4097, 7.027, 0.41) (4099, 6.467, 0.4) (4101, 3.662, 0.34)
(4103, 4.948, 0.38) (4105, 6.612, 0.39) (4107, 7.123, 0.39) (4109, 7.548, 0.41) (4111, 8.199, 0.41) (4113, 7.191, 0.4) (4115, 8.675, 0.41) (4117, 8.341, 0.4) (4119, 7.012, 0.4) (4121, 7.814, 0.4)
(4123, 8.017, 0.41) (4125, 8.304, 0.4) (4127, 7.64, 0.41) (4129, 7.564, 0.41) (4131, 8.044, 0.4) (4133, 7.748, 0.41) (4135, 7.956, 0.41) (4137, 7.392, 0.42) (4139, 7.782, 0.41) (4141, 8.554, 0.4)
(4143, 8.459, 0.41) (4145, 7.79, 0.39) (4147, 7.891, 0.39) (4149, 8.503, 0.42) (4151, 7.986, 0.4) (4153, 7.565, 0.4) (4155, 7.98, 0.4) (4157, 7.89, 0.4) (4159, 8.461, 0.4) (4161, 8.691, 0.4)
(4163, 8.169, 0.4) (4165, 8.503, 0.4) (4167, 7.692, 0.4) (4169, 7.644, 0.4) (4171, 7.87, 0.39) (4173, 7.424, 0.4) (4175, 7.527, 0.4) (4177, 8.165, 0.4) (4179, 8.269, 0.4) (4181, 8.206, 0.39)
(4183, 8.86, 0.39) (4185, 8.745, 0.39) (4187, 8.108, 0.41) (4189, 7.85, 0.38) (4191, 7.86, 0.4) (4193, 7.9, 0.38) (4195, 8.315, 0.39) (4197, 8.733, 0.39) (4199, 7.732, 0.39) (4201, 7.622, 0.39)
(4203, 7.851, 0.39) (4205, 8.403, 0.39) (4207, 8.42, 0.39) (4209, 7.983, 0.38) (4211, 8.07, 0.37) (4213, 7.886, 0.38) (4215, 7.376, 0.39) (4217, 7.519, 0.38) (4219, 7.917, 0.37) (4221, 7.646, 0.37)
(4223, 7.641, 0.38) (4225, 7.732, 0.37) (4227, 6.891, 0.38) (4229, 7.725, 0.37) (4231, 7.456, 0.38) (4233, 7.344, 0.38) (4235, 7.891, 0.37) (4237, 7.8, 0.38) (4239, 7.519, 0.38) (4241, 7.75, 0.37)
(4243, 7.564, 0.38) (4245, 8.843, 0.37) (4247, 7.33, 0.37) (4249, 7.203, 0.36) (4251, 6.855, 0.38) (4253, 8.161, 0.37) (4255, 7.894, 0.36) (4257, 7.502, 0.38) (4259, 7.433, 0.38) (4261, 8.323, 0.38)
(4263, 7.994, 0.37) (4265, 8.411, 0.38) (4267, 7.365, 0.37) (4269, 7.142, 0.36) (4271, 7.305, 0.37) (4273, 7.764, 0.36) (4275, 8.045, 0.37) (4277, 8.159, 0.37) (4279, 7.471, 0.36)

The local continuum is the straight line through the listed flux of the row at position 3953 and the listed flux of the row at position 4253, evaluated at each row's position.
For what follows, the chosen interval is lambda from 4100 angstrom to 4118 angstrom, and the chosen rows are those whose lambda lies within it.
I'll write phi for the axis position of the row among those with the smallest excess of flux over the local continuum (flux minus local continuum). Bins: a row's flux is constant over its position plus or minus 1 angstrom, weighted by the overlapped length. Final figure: 4101 angstrom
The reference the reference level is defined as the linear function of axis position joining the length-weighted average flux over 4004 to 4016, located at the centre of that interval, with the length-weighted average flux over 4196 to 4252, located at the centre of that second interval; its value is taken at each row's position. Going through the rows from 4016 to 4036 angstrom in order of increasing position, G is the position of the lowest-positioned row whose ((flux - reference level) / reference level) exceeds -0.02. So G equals 4021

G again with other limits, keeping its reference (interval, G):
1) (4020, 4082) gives 4021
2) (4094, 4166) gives 4111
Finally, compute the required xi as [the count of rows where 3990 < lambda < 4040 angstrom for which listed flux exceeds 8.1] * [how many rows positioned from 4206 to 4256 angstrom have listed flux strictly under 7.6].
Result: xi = 150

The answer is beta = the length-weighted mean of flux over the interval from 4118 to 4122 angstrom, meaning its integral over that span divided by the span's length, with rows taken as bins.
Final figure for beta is 7.4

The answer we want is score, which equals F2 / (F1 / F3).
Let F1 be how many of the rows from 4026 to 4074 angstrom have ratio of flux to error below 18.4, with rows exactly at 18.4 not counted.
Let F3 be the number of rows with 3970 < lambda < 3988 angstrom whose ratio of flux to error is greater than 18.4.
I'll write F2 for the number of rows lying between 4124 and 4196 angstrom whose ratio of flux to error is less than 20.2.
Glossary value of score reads 3.8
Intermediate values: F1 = 10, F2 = 19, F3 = 2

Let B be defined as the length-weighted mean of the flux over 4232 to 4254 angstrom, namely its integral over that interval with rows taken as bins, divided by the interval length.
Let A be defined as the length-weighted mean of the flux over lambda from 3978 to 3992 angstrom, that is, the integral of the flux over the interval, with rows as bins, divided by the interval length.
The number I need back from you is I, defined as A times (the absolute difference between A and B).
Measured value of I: 0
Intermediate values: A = 7.6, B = 7.7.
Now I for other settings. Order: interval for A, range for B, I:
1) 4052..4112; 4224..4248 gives 1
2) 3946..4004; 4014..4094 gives 9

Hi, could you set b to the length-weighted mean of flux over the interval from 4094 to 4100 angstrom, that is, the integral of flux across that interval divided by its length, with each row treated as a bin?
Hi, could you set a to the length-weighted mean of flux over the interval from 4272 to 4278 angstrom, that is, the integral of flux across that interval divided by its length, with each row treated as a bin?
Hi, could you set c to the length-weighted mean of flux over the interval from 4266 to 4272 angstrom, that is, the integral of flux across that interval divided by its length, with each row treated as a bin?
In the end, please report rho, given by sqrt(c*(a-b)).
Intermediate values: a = 8.0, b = 7.04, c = 7.27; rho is 2.6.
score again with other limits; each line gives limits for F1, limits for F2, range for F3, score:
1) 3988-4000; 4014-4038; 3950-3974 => 3.3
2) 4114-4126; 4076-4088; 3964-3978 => 0.0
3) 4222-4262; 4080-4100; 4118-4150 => 56.0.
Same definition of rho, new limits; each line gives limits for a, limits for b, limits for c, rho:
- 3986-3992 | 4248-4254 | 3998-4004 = 2.8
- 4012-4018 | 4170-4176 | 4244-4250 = 2.4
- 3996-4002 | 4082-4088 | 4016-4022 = 1.4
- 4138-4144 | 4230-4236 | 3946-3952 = 2.3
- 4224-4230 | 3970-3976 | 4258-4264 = 4.4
